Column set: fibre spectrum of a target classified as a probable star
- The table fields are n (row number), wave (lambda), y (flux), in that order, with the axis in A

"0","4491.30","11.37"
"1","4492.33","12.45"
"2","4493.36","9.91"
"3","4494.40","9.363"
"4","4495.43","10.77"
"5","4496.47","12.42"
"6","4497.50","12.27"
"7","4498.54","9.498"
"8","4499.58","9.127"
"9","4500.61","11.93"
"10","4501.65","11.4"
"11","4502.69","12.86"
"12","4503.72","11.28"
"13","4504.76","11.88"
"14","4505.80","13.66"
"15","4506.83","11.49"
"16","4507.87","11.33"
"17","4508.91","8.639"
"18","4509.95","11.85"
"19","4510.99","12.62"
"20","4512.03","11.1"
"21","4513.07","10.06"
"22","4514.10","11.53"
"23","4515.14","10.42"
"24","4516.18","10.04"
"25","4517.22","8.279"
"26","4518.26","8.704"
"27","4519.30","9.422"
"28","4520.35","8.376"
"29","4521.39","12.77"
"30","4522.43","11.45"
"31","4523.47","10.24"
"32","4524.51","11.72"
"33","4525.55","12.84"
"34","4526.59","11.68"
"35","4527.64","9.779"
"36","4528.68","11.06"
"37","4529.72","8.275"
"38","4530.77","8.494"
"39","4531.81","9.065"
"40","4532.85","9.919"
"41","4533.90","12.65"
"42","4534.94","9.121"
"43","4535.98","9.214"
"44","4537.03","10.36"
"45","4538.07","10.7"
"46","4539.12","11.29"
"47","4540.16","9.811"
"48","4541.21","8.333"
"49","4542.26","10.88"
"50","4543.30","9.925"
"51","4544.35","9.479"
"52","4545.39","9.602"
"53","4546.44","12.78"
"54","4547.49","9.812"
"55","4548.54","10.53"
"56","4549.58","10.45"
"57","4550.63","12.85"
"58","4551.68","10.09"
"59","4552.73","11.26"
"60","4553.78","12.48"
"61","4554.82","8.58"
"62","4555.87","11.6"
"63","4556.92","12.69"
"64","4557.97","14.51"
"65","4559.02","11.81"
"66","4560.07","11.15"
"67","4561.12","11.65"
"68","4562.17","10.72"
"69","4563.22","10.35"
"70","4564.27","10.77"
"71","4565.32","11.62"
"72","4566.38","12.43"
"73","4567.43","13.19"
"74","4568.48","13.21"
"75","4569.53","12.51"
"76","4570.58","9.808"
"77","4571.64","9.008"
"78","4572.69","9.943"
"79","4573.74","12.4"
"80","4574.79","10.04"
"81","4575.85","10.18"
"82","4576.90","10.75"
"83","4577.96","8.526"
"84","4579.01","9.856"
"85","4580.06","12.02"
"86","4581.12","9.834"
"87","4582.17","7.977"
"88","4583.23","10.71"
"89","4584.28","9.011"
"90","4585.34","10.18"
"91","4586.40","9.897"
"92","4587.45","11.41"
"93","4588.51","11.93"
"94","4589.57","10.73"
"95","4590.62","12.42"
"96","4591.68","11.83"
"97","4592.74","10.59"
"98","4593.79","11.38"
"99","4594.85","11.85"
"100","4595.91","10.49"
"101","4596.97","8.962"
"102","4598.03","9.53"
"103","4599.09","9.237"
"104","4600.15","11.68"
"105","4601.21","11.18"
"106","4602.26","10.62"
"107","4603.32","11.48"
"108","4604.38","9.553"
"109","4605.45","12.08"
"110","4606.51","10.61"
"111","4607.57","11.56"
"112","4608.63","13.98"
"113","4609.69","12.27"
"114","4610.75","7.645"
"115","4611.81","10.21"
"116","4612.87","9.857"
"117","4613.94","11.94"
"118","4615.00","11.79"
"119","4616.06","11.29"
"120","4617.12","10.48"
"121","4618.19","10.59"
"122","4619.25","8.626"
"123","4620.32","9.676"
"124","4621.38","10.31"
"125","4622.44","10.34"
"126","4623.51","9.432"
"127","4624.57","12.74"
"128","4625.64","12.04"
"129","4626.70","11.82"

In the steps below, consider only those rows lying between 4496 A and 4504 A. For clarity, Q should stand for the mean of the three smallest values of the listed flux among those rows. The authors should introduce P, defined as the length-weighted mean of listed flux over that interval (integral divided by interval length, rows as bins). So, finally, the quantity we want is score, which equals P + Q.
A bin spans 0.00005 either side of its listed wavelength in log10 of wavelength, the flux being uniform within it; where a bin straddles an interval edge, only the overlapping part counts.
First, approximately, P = 11.3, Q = 10.0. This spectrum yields 21.3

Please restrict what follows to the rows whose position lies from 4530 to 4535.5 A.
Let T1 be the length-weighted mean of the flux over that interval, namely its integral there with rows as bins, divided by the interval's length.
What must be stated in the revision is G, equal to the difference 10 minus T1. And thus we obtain 0.2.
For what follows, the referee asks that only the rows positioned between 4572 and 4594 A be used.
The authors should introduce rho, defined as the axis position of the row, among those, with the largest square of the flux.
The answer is 4590.62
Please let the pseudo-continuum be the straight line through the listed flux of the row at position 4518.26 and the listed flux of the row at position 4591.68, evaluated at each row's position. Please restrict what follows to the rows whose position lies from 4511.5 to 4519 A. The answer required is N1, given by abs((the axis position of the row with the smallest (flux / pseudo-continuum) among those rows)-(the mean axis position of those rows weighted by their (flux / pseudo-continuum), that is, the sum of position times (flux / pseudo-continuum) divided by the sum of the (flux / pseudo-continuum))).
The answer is 2.3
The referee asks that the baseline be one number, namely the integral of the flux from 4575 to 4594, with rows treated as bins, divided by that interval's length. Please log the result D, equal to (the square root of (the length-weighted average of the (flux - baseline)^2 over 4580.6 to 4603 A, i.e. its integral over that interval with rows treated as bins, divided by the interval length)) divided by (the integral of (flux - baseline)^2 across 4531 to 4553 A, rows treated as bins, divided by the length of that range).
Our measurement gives 0.76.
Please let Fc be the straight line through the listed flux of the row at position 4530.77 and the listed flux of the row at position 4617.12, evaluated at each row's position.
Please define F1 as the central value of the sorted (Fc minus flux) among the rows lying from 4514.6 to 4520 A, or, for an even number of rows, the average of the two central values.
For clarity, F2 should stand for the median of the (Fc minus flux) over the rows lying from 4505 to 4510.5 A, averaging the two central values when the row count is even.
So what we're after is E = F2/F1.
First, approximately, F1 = -1.2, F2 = -3.5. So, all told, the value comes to 3.0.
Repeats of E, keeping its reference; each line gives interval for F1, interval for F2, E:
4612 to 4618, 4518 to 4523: 1.4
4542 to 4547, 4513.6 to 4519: 1.6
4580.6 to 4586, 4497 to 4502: 19.6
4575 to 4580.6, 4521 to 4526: 5.2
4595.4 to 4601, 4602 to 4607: -0.9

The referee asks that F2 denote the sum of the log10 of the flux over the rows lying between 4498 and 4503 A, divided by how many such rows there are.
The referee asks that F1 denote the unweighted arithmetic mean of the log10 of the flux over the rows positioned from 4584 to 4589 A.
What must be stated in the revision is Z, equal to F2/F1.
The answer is 1.02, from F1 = 1.02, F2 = 1.04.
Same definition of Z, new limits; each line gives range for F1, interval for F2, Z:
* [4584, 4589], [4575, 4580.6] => 0.99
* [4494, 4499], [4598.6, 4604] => 1.00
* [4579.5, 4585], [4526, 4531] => 1.00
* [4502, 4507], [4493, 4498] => 0.95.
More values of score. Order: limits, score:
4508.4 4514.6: 20.9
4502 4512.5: 22.0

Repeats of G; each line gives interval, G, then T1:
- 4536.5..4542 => -0.1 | 10.1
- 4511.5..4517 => -0.5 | 10.5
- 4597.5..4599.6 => 0.6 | 9.4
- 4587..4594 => -1.5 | 11.5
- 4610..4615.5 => -0.4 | 10.4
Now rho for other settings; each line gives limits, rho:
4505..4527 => 4505.80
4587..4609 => 4608.63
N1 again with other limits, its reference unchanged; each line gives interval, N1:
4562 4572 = 4.8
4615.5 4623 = 0.1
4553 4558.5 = 1.2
